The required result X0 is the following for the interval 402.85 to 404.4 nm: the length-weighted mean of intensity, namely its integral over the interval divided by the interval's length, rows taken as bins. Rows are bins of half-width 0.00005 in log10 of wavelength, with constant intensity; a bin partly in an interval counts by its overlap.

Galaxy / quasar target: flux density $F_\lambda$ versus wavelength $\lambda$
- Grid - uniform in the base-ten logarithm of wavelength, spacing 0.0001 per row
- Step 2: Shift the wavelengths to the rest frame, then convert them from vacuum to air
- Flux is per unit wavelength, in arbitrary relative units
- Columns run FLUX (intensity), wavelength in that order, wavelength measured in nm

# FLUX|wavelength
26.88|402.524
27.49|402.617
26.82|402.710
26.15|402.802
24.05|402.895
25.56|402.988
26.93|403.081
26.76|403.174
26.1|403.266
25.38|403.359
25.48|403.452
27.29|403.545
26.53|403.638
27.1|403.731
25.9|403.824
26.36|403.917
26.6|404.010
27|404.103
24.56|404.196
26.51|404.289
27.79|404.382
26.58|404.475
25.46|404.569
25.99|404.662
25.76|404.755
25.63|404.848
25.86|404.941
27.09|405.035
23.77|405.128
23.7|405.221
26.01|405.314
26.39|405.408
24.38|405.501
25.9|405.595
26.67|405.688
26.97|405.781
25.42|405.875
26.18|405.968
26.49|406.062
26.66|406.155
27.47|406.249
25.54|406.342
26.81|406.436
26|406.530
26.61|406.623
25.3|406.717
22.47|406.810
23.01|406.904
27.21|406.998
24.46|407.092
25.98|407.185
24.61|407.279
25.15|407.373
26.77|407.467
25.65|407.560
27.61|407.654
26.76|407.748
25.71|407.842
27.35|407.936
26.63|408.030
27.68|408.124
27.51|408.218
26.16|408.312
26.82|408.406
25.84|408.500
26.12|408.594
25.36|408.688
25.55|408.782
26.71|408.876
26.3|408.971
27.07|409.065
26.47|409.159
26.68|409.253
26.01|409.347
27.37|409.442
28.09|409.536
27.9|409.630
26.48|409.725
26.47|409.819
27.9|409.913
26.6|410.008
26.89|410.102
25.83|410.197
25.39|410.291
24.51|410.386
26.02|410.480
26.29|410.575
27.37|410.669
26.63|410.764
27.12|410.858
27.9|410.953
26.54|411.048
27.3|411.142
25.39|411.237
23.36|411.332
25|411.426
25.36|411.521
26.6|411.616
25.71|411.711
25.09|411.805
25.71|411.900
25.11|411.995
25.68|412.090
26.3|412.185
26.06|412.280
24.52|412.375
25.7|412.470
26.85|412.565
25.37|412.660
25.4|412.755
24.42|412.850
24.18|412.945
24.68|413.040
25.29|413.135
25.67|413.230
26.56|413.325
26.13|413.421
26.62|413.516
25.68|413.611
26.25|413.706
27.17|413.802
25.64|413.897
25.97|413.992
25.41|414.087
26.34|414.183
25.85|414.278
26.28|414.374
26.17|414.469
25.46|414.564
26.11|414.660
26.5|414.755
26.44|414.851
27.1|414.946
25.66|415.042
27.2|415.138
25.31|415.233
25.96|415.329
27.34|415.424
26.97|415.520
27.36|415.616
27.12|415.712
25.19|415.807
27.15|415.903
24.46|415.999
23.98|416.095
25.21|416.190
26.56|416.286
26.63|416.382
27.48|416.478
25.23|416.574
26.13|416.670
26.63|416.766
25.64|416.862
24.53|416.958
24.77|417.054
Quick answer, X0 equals 26.2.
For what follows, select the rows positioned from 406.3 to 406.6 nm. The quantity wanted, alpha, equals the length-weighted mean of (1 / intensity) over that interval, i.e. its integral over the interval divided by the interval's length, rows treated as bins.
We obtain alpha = 0.0382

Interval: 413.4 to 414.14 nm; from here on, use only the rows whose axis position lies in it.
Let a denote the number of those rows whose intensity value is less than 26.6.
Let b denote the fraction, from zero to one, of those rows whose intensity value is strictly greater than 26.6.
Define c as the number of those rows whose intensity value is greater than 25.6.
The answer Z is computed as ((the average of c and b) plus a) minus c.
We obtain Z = 2.6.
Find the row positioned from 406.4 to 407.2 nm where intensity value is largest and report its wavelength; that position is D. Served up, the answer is 406.998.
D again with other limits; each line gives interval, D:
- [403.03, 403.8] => 403.545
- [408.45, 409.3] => 409.065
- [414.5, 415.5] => 415.424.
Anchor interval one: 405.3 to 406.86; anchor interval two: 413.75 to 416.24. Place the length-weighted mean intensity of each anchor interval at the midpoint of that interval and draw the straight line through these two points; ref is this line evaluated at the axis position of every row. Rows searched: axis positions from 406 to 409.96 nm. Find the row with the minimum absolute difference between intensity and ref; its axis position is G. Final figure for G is 409.347 nm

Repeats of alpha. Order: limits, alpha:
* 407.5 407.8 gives 0.0376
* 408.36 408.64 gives 0.0381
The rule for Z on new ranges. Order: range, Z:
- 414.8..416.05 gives 1.3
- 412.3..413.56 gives 8.1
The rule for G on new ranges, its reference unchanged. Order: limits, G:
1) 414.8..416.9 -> 416.670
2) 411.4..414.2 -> 412.280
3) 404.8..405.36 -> 404.941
